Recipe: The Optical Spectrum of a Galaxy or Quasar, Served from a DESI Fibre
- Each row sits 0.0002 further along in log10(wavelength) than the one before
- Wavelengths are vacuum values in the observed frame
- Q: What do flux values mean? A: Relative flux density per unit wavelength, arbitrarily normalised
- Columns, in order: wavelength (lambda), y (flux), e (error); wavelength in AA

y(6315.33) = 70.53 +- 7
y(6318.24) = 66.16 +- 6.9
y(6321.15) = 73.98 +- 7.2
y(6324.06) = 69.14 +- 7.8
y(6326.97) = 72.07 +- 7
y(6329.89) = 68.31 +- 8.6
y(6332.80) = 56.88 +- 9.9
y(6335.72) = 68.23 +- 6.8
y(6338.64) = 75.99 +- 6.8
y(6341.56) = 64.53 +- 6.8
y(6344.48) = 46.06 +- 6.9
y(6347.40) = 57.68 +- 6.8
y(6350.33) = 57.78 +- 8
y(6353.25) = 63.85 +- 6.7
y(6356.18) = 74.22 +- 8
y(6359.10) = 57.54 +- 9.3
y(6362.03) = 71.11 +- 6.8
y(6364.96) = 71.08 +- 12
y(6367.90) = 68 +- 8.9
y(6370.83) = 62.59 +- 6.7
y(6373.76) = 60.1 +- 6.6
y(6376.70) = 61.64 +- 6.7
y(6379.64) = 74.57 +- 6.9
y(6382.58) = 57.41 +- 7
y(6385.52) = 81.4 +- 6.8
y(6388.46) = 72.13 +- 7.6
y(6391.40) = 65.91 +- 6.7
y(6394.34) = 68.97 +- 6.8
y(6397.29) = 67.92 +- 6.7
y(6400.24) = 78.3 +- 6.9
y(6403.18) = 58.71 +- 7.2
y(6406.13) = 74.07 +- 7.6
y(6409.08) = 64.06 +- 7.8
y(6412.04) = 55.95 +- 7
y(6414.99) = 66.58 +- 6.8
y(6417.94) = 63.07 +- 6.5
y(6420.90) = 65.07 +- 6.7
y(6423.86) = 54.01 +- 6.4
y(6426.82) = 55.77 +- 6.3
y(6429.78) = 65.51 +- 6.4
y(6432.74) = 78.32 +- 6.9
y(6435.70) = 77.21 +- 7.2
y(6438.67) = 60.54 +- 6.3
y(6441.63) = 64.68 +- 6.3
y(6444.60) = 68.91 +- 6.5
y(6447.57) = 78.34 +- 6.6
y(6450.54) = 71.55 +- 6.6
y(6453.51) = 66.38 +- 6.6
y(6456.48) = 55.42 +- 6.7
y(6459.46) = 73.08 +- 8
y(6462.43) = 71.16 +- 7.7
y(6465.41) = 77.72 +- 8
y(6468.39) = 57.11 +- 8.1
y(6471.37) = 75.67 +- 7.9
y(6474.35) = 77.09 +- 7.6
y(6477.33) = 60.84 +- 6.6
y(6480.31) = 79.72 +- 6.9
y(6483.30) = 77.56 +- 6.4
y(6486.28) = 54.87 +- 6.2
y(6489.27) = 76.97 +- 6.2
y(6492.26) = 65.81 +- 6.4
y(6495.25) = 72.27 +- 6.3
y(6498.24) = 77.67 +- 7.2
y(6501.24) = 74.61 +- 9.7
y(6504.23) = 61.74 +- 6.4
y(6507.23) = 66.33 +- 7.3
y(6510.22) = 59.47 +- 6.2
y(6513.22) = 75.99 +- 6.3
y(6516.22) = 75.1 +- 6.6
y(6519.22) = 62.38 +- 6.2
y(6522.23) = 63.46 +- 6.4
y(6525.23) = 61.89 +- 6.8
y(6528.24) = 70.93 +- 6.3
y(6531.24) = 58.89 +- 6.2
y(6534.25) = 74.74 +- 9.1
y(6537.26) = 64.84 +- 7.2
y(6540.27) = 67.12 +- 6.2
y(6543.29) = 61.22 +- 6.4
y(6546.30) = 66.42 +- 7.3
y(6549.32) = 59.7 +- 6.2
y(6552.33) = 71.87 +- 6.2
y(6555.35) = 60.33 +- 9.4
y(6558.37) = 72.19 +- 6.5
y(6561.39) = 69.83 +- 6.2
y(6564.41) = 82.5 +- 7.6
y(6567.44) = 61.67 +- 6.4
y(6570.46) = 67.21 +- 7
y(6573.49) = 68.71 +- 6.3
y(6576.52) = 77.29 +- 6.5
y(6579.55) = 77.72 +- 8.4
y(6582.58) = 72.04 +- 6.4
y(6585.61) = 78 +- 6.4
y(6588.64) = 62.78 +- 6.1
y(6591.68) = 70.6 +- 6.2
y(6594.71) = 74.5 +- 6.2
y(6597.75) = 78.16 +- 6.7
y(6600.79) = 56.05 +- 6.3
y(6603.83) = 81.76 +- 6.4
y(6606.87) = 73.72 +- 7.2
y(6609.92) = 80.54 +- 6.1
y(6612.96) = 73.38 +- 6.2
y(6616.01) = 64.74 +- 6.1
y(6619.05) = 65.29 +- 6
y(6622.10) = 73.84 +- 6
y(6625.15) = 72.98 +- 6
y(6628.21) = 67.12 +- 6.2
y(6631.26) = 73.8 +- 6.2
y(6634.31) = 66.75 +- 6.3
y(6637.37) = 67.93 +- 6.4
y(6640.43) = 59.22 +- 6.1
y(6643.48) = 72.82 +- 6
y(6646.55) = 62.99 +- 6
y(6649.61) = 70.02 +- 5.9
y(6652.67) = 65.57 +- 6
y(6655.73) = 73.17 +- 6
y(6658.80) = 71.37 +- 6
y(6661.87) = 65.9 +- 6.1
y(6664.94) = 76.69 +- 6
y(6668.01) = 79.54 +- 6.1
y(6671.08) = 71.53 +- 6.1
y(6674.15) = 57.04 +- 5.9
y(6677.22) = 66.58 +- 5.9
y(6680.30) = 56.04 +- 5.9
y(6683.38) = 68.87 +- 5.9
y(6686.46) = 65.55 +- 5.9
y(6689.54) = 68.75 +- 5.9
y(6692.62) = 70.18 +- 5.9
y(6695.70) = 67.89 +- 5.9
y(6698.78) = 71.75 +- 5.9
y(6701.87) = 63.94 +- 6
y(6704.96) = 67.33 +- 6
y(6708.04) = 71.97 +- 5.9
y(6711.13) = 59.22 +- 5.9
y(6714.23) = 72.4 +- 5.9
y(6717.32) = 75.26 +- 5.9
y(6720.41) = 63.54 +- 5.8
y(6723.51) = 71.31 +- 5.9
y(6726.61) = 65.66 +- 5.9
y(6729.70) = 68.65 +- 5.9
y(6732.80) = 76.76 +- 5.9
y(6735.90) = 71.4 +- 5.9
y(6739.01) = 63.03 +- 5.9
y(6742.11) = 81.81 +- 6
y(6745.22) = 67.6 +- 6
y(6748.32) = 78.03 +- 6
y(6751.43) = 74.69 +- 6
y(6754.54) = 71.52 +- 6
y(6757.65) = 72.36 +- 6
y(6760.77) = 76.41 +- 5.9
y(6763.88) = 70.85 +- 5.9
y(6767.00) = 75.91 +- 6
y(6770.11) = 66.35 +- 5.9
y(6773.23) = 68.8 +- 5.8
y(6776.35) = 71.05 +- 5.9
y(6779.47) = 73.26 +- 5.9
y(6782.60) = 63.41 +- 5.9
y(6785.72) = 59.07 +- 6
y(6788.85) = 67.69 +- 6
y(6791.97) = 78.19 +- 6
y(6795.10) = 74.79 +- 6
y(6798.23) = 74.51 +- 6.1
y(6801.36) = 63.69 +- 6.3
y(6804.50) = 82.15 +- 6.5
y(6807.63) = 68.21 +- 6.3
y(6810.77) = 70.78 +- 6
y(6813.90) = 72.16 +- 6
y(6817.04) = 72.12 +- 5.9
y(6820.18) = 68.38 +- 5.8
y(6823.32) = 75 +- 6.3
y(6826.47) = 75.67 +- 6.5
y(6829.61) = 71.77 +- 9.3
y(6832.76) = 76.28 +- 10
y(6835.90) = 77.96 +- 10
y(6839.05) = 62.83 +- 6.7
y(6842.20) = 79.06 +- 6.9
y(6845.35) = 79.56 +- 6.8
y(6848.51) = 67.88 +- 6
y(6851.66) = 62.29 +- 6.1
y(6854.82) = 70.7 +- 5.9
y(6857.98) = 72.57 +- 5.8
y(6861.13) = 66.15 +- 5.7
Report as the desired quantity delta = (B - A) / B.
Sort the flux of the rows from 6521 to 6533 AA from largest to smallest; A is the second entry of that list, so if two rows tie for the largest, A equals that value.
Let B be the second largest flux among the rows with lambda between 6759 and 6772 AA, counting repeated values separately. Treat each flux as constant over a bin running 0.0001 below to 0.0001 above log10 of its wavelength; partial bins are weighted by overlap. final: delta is 0.16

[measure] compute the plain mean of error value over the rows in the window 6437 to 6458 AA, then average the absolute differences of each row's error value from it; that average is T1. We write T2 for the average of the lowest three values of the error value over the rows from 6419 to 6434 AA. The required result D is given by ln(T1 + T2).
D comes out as 1.87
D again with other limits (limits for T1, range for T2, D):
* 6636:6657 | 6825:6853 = 1.84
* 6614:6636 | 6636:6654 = 1.80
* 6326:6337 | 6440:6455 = 2.03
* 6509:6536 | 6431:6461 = 1.94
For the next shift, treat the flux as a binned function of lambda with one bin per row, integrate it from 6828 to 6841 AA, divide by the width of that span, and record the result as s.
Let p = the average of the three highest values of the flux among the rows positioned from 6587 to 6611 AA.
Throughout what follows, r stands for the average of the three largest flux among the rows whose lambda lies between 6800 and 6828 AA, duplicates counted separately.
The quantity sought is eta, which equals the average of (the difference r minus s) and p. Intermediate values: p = 80.2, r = 77.6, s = 72.5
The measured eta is 42.7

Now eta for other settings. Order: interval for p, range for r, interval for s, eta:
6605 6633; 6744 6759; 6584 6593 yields 40.3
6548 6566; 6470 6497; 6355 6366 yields 42.7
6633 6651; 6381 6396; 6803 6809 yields 34.5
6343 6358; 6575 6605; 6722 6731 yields 38.0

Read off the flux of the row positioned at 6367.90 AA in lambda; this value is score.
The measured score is 68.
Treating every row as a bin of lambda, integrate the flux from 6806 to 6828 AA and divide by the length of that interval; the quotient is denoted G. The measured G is 72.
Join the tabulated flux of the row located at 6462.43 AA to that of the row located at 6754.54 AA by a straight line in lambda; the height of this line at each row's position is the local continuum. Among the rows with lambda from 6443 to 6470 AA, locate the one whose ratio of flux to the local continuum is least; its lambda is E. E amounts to 6456.48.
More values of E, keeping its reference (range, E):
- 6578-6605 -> 6600.79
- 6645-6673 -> 6646.55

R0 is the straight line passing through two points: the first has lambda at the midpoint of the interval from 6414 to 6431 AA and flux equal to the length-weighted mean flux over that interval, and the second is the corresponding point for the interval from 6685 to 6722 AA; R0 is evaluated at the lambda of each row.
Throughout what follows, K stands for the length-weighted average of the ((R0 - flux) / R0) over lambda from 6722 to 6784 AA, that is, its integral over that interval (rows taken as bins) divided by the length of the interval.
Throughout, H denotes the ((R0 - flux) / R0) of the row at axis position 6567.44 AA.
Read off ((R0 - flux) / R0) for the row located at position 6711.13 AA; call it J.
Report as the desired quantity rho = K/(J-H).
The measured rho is -0.37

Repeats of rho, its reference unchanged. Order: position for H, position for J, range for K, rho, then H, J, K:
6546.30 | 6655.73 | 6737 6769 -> 0.89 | -0.03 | -0.09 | -0.054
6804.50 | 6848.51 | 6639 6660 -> -0.07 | -0.16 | 0.05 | -0.015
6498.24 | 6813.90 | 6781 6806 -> -0.01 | -0.23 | -0.02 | -0.001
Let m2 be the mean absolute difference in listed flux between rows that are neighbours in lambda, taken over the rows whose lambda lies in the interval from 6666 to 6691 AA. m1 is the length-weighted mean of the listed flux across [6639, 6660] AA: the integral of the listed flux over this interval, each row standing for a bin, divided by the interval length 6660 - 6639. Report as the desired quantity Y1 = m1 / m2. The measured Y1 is 7.7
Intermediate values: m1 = 67.9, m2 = 8.8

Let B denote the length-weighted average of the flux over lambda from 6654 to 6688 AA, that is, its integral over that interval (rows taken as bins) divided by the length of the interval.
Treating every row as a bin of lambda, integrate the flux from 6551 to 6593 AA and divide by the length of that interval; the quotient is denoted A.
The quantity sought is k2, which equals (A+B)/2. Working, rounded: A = 71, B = 68.4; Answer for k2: 69.6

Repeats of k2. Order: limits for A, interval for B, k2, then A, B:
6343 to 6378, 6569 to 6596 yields 67.4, 63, 72.1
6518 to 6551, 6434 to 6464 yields 66.8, 65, 68.8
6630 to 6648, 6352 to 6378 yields 66.4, 67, 65.6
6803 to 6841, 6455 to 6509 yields 71.3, 73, 69.7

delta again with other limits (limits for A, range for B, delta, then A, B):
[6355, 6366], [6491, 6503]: 0.05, 71.11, 74.61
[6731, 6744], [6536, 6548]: -0.16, 76.76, 66.42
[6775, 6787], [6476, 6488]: 0.08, 71.05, 77.56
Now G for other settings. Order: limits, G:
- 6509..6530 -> 67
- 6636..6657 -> 67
